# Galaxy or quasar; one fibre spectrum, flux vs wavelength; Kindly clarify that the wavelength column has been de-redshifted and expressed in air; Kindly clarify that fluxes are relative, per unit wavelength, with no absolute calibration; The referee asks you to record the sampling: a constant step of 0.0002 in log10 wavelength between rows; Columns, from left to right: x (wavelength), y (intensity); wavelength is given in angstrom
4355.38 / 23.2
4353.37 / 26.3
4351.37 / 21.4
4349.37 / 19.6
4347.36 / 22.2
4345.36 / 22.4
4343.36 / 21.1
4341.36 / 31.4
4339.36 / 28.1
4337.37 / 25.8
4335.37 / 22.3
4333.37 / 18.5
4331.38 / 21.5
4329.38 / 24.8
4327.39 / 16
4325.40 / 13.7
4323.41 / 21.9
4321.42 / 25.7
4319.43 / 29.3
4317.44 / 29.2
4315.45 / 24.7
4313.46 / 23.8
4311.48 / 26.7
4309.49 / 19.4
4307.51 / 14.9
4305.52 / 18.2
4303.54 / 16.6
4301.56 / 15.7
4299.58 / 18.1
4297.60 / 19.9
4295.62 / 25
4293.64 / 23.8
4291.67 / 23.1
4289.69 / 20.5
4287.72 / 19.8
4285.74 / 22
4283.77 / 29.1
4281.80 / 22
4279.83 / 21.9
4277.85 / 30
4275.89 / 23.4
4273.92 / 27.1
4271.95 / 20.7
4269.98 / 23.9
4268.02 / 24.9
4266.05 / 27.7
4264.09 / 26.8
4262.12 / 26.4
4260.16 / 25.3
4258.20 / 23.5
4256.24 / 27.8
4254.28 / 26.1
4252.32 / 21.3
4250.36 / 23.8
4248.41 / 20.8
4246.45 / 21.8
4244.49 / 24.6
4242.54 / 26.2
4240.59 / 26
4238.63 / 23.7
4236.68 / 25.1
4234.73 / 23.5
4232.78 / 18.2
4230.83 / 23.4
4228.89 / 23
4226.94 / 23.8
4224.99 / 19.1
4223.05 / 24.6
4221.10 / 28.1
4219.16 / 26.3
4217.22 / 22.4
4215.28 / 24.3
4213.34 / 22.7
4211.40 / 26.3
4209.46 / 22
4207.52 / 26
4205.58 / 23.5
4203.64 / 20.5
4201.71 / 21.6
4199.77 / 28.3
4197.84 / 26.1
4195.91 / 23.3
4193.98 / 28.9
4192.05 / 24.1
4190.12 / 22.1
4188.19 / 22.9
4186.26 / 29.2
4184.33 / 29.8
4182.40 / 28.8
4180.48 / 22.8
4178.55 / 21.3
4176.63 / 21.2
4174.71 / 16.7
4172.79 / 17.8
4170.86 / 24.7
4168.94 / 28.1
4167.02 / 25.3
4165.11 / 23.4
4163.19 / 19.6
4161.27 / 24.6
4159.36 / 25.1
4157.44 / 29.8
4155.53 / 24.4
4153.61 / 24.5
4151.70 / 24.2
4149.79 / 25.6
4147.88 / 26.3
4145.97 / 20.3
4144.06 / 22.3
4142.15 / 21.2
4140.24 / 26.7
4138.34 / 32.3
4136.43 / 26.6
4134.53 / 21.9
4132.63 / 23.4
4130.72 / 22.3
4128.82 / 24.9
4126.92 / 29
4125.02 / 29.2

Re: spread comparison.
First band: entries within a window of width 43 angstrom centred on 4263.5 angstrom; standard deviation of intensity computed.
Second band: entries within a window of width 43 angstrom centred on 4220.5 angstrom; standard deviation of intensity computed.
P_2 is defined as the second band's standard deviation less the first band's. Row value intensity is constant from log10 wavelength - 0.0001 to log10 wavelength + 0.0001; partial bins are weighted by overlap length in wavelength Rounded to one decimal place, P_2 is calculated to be -0.1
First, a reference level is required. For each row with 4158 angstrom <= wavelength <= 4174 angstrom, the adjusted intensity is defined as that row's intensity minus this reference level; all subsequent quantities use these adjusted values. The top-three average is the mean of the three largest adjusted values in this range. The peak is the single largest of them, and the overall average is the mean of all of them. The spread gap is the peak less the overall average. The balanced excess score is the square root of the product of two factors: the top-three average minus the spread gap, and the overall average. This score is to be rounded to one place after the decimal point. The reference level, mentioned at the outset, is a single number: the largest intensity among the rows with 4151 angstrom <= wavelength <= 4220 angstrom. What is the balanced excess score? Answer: 7.1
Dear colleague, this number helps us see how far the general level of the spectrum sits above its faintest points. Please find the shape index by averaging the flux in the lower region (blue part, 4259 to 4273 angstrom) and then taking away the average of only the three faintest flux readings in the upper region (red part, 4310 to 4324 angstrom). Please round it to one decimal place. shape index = 1.6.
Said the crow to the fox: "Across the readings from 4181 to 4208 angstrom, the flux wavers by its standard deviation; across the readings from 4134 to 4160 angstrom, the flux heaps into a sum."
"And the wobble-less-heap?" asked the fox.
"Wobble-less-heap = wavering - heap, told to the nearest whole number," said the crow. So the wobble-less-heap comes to -348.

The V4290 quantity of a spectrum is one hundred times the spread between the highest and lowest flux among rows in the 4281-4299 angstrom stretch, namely 930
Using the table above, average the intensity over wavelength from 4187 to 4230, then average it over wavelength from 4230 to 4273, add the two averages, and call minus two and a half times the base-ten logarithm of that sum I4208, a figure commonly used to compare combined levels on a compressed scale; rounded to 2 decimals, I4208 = -4.21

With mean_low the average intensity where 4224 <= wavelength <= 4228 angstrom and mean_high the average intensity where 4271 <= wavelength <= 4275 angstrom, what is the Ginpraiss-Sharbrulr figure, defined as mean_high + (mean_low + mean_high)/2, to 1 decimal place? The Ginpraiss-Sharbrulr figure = 46.6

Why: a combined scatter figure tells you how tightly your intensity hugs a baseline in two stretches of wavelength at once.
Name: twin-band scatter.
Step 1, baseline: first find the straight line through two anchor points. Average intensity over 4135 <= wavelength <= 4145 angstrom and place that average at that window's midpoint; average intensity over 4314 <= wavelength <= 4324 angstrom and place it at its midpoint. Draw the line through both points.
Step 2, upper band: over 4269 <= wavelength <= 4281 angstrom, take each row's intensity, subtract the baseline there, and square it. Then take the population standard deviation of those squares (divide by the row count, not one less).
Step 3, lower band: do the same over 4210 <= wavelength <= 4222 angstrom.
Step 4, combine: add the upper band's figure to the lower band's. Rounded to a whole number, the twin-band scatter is 14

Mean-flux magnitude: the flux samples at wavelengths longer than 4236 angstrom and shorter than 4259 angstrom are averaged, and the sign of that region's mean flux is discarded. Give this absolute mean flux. 24.2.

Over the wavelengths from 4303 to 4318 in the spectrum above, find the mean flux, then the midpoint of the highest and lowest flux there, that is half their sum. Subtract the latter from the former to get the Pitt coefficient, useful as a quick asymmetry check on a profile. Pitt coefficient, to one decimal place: -0.4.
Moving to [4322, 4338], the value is 0.8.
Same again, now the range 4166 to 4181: -0.2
